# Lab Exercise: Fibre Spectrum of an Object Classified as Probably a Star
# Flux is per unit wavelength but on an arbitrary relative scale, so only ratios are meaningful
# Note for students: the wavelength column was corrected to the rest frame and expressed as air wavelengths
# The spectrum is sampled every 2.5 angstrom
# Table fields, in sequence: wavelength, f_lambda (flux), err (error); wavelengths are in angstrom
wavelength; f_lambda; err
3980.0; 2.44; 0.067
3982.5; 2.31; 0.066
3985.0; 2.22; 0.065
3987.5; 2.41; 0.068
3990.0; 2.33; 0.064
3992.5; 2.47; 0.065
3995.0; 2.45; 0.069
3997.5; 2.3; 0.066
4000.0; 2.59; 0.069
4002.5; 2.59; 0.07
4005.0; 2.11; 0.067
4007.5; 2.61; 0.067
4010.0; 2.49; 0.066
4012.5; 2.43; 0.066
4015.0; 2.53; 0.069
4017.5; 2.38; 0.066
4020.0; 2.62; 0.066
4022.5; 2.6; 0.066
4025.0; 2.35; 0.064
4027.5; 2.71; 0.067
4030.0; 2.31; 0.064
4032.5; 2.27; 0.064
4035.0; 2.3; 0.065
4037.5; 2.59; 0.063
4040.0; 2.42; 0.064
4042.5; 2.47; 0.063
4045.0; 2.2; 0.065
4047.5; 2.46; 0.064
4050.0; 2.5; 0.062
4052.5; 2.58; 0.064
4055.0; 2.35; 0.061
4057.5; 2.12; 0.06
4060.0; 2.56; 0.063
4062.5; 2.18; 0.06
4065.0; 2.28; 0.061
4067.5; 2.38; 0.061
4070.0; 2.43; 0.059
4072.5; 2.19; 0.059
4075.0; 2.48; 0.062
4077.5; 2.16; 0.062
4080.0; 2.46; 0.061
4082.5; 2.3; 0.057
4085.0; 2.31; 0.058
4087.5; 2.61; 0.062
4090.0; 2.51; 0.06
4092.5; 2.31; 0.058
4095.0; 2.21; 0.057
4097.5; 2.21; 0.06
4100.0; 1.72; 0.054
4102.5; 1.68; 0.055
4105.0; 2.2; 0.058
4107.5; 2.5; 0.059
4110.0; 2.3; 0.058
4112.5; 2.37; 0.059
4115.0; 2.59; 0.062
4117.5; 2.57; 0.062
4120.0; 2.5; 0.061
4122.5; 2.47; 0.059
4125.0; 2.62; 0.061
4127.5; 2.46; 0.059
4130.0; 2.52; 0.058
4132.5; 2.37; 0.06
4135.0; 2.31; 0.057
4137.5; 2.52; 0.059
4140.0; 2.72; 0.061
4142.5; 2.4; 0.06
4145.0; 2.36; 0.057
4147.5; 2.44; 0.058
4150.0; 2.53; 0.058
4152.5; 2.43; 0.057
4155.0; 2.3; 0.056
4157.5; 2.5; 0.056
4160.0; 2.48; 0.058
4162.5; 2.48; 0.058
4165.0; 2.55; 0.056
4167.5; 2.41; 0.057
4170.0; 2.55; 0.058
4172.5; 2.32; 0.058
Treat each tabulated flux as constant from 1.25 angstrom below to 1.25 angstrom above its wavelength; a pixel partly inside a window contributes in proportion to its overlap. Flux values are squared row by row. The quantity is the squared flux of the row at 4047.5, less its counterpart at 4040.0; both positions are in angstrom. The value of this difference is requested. 0.2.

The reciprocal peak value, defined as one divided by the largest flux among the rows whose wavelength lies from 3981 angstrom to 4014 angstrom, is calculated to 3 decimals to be 0.383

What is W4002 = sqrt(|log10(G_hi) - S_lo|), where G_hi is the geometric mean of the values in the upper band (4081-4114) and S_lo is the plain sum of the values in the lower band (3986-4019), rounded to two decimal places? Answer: 5.60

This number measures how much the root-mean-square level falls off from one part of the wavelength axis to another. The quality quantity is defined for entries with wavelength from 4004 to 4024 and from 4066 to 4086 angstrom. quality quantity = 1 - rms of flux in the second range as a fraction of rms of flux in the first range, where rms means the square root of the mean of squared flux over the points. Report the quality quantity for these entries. 0.054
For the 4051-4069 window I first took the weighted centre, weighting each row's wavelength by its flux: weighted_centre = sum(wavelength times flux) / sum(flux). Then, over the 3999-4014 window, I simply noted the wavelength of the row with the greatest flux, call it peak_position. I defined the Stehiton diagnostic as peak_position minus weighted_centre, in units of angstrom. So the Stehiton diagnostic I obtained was -52.4 angstrom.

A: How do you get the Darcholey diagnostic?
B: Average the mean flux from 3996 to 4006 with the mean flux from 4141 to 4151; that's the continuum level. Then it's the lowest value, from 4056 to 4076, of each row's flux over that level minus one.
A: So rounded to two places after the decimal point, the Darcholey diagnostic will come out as -0.12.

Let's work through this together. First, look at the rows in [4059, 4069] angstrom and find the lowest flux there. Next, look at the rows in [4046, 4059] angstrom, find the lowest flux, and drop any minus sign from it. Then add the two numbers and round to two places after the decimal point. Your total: 4.30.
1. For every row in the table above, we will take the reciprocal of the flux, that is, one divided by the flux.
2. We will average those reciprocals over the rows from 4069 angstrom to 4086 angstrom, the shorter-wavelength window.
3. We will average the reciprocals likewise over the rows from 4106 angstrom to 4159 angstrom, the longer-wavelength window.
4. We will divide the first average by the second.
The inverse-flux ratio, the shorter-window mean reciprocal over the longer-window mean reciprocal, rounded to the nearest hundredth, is 1.06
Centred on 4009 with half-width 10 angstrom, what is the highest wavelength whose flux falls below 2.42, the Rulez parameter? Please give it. 4017.5 angstrom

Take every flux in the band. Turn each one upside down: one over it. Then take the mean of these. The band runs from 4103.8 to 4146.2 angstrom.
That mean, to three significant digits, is 0.408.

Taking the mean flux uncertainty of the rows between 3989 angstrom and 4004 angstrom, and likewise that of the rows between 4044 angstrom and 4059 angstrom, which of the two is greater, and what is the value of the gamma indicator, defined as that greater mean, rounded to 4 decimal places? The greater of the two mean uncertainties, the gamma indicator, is 0.0672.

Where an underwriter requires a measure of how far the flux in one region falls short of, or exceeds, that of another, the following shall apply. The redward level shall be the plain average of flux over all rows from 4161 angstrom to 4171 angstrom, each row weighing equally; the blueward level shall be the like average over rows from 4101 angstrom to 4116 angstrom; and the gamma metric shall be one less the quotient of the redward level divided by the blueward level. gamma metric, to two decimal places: -0.10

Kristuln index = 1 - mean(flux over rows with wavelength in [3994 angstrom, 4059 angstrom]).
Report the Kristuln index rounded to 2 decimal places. -1.44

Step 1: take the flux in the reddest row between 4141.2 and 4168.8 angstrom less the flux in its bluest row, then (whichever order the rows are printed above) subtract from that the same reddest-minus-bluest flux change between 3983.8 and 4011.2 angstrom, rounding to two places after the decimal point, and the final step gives -0.26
